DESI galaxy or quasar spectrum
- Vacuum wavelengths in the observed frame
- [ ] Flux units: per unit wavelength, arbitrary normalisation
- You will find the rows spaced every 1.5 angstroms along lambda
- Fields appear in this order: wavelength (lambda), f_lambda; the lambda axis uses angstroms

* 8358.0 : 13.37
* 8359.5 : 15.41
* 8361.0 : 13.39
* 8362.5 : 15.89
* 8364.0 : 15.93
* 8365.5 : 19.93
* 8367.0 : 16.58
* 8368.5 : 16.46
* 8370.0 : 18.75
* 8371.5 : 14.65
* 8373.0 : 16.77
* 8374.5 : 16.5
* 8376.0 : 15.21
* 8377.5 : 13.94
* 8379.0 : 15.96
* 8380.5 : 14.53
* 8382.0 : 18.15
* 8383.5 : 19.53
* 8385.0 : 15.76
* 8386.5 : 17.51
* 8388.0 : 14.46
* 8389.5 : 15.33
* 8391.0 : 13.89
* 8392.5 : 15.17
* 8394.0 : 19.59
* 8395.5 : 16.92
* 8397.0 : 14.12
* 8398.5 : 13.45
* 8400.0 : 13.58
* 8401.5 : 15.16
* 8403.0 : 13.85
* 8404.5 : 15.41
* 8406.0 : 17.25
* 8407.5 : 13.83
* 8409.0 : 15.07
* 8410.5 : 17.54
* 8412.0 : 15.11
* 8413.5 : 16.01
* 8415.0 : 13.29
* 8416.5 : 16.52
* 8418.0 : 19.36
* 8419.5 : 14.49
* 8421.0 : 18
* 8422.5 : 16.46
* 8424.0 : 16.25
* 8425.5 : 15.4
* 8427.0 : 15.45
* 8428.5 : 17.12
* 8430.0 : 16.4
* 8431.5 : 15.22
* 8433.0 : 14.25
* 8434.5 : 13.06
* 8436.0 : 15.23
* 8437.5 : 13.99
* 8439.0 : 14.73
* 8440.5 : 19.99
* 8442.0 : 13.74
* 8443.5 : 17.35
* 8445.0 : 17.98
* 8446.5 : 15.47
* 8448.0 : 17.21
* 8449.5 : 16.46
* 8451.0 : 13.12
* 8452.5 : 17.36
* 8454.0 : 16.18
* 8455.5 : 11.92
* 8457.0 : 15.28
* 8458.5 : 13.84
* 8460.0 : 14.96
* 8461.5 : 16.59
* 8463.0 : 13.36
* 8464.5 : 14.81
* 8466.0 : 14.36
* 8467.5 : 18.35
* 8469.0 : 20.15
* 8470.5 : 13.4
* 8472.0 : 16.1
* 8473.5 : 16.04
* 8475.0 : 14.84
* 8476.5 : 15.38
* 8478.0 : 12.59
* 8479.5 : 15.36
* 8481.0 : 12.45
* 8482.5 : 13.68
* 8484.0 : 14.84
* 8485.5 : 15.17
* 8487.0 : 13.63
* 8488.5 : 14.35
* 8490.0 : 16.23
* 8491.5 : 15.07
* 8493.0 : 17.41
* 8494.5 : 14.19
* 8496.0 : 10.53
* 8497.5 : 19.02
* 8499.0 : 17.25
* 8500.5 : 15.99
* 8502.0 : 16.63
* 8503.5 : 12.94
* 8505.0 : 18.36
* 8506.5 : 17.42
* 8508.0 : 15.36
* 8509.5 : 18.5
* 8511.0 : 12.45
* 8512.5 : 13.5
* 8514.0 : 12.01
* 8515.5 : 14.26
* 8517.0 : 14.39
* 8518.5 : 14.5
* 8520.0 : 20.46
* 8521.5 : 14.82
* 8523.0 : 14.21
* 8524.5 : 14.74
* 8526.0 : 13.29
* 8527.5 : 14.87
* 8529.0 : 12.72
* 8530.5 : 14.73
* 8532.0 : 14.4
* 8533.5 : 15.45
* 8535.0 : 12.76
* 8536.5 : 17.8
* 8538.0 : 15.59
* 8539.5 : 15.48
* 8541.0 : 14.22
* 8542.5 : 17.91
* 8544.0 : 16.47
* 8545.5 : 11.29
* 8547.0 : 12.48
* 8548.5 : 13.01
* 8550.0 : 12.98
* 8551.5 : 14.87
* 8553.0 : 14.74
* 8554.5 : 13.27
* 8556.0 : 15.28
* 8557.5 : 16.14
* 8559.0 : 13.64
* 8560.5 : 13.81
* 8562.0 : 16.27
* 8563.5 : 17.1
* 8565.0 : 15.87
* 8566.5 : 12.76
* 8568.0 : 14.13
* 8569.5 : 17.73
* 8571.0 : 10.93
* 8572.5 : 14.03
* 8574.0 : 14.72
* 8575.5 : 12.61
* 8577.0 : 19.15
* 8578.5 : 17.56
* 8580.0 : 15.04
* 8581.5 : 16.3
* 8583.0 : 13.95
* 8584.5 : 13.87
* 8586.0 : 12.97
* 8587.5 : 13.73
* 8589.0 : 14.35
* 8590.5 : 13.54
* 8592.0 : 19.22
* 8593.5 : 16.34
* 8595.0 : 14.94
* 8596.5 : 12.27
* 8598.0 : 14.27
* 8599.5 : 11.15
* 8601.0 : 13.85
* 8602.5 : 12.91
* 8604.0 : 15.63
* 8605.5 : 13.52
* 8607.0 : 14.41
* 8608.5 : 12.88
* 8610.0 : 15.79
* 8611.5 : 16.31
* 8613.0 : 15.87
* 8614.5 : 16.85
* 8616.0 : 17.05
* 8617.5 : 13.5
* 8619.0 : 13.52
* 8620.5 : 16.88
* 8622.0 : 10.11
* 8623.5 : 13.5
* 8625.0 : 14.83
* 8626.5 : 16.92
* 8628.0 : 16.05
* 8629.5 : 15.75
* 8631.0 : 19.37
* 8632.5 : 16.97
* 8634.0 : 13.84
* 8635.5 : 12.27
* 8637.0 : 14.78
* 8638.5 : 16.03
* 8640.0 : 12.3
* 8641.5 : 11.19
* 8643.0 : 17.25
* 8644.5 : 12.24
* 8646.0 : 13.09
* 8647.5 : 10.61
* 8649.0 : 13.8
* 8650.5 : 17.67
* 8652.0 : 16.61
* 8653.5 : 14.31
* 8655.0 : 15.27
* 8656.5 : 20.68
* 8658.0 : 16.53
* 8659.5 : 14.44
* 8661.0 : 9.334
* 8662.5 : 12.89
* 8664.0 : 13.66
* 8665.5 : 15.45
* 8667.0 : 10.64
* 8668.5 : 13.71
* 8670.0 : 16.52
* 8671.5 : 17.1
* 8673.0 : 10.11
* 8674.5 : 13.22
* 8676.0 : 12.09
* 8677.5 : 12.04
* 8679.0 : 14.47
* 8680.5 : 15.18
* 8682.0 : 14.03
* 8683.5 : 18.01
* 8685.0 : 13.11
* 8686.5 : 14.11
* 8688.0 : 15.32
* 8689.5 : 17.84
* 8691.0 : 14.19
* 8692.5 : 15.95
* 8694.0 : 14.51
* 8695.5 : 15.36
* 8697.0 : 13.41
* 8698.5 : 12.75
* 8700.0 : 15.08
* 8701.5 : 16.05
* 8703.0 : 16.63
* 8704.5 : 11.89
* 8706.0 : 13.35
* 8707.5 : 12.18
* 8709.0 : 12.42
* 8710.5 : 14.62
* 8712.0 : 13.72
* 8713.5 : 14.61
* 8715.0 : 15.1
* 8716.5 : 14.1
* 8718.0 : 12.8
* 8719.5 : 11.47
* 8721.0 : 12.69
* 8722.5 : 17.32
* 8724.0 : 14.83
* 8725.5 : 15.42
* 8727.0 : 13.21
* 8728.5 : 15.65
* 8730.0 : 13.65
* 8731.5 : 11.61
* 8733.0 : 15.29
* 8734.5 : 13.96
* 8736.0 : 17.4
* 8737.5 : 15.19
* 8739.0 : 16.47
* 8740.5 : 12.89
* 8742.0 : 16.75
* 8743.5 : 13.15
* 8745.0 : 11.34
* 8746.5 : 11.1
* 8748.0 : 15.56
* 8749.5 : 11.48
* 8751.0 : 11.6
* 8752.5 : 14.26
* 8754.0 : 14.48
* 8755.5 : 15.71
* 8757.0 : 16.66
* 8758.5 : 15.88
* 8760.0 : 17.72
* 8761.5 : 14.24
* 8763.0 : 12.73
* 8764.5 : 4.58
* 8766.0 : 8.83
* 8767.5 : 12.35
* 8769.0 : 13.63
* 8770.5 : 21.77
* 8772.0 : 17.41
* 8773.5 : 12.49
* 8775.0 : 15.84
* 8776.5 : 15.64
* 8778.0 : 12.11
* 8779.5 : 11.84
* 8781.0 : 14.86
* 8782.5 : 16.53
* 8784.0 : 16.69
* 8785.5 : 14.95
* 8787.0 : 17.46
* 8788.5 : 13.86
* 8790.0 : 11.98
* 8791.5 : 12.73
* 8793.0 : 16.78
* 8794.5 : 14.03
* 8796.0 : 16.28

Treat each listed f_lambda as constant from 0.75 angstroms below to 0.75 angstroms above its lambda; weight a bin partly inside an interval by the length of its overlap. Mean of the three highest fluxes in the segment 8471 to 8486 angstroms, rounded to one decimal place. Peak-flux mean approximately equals 15.8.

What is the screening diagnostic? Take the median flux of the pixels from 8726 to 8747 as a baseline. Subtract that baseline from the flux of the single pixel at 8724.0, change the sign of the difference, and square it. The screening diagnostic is 1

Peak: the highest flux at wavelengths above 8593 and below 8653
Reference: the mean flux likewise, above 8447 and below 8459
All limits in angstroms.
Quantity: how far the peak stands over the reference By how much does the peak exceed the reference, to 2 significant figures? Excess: 4.2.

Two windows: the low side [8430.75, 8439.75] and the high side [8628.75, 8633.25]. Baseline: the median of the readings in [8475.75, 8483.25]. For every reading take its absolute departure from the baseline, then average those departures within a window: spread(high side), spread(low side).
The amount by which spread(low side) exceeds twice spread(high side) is -6.4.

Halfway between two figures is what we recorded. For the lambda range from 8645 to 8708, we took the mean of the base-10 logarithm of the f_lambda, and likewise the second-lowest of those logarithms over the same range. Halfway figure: 1.08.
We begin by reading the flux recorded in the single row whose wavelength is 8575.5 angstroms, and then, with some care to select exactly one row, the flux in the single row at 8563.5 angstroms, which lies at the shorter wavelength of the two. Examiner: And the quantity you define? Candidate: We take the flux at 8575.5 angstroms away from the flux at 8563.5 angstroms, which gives 4.5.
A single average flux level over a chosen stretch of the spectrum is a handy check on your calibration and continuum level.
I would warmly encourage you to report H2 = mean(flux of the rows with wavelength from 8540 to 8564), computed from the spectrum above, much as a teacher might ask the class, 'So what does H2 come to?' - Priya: 14.6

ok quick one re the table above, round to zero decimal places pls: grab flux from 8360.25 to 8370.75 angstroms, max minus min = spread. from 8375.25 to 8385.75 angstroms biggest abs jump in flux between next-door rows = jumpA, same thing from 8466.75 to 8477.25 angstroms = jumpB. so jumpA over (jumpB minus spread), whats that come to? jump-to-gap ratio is 18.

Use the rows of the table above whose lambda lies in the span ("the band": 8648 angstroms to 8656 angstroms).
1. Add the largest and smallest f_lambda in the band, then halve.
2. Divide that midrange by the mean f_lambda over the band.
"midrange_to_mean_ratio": 1.01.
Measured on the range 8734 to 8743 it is 0.98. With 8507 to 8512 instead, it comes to 1.00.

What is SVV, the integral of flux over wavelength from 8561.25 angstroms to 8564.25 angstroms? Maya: 50.1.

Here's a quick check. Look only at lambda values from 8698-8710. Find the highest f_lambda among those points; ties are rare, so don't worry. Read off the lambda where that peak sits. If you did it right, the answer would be 8703.0 angstroms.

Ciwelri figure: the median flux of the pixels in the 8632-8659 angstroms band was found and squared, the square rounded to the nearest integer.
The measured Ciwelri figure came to 212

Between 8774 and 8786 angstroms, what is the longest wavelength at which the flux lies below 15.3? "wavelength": 8785.5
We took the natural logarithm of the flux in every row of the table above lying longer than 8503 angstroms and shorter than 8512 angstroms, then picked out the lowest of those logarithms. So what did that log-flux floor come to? 2.52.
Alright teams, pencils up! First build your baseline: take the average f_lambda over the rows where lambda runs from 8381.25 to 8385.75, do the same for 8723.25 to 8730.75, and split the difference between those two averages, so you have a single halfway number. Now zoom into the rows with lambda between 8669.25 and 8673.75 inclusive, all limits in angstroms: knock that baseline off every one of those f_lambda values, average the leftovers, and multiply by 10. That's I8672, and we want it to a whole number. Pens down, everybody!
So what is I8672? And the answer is -16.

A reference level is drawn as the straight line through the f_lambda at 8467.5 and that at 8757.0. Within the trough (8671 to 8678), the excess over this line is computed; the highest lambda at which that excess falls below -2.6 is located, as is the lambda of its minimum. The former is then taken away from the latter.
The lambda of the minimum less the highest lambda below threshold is -4.5 angstroms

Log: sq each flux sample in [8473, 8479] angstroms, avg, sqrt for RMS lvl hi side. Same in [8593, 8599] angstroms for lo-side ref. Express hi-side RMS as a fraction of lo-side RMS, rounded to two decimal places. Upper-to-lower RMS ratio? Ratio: 1.02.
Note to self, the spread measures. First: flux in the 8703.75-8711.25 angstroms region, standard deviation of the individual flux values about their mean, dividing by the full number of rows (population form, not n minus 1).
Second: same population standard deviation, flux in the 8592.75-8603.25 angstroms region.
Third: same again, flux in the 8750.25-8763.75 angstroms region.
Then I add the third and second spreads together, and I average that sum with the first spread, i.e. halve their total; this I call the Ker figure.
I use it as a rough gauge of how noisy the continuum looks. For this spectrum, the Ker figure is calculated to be 2.2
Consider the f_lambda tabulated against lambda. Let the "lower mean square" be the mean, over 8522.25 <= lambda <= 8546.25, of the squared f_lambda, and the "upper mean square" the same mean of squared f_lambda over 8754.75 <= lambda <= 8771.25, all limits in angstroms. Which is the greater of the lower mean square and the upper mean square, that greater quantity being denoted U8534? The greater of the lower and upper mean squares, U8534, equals 220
